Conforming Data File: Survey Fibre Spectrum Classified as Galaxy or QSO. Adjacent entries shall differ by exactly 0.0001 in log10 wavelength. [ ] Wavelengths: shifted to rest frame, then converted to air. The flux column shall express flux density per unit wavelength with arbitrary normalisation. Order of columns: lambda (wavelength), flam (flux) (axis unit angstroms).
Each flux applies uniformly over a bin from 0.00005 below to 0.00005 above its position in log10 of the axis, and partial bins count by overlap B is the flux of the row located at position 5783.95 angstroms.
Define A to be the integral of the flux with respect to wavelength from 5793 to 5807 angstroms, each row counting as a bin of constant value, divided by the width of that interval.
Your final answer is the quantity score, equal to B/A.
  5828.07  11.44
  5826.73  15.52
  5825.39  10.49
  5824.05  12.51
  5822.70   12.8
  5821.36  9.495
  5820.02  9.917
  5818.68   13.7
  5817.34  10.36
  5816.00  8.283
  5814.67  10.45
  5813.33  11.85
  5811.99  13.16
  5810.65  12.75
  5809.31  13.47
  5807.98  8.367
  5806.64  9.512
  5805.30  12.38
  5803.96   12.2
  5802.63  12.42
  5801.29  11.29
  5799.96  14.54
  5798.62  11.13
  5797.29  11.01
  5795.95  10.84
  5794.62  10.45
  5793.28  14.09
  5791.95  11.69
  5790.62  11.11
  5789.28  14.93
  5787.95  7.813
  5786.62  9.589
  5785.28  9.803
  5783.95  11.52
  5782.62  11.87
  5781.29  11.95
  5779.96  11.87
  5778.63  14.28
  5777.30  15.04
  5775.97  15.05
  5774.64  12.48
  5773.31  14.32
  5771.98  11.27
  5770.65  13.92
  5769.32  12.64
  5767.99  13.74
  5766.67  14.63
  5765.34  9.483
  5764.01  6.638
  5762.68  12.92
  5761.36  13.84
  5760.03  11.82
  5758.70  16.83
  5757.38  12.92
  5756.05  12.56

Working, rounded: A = 11.8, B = 11.52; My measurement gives 0.98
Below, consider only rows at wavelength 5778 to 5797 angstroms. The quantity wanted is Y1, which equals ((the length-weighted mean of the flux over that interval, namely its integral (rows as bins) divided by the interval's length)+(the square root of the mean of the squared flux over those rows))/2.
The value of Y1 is 11.6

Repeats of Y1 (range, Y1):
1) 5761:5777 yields 12.7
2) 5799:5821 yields 11.6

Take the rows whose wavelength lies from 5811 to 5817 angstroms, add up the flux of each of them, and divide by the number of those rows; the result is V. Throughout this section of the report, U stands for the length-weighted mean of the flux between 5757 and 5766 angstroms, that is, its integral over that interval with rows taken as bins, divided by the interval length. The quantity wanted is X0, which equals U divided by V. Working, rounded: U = 12.0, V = 10.9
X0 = 1.10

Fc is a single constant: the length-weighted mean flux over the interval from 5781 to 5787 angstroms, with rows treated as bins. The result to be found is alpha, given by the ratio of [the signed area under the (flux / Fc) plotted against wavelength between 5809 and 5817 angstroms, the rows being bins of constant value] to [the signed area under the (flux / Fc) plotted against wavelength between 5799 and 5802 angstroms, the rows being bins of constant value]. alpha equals 2.4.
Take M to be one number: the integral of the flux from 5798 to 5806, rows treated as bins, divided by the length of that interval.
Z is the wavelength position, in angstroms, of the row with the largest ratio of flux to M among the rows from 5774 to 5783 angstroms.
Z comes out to 5775.97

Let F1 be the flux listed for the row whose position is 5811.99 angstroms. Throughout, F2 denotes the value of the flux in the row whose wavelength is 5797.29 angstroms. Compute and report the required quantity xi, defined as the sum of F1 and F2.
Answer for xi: 24.2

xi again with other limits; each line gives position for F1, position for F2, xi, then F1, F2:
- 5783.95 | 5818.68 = 25.2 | 11.52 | 13.7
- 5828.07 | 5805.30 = 23.8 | 11.44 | 12.38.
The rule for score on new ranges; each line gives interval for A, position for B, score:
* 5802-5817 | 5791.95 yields 1.03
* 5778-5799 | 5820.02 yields 0.86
